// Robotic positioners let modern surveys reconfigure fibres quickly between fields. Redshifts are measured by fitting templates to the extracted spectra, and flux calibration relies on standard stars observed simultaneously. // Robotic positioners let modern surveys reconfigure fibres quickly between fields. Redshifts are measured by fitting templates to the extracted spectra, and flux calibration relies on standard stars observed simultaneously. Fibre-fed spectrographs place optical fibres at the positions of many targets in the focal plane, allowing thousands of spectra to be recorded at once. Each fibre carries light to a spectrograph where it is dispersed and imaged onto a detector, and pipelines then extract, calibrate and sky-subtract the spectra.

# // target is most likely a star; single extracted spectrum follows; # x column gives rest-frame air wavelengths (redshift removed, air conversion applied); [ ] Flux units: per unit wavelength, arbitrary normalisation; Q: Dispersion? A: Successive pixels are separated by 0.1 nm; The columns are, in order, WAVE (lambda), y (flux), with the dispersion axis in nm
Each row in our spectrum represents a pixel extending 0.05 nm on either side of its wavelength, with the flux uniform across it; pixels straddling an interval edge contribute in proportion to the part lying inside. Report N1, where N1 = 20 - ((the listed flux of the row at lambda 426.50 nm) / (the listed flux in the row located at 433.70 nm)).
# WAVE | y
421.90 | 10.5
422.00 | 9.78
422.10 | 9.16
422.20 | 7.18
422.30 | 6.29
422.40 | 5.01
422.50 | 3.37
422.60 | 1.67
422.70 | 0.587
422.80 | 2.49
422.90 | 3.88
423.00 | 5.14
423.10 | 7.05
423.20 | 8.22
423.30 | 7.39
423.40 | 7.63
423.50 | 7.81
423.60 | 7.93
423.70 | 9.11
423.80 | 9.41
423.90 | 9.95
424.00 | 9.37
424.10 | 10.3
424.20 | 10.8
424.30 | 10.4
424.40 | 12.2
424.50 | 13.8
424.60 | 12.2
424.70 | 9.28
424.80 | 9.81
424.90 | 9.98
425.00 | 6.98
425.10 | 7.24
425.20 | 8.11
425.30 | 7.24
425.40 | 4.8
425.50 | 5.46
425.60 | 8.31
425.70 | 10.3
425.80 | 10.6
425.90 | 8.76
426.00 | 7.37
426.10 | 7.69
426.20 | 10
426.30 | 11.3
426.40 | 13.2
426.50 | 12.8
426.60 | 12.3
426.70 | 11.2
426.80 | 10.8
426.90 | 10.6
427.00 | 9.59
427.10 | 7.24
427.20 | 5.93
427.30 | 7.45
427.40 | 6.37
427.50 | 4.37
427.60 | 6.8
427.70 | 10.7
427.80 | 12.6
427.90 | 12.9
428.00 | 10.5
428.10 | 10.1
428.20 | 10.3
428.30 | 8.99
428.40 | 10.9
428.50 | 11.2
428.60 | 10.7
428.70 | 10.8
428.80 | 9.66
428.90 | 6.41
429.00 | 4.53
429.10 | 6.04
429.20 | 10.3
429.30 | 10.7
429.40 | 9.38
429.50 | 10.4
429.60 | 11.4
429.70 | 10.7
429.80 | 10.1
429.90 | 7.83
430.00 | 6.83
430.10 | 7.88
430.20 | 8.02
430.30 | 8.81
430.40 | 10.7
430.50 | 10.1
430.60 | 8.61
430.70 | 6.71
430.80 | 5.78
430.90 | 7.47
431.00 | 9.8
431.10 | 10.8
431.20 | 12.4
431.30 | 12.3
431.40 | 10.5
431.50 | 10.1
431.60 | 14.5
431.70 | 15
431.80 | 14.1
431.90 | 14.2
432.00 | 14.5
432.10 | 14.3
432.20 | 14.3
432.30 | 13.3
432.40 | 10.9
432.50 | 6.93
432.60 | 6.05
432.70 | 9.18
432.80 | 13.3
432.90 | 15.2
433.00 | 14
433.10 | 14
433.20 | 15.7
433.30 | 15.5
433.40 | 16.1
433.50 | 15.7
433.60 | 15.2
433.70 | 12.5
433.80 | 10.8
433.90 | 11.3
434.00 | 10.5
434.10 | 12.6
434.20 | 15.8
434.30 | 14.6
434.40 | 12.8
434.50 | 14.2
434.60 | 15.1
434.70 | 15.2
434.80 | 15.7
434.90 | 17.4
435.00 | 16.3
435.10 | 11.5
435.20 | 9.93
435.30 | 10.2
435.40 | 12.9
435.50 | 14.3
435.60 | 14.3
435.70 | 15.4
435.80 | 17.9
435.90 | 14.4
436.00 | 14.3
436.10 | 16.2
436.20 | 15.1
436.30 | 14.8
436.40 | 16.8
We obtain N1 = 18.98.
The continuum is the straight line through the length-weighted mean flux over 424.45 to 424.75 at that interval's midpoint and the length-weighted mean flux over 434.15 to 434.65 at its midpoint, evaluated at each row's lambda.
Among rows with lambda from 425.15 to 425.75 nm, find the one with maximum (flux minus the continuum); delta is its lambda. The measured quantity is 425.70 nm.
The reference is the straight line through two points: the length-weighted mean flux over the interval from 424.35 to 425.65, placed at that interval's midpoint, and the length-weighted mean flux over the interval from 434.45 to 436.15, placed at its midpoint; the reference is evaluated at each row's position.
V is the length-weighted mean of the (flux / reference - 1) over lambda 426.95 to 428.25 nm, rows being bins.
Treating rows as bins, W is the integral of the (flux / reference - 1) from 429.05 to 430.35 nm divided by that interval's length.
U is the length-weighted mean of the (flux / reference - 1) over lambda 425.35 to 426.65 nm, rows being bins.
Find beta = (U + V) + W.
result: -0.34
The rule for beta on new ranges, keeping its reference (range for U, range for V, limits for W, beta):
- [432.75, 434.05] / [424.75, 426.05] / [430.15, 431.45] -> -0.30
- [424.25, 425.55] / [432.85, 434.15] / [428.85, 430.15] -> -0.18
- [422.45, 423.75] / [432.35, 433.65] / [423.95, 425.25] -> -0.16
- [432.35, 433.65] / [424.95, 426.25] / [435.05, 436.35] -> -0.21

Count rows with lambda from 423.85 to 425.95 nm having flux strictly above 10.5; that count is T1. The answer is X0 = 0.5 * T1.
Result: 2.5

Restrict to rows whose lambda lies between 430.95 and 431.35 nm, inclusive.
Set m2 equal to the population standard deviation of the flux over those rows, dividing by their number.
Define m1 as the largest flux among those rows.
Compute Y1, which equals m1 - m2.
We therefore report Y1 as 11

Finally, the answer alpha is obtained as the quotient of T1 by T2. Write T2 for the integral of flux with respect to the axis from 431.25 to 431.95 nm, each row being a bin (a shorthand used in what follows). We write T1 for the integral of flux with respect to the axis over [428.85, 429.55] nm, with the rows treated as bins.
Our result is 0.64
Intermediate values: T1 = 5.8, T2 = 9.1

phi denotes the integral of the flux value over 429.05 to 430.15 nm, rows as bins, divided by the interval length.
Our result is 9.2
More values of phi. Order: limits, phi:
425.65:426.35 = 9.4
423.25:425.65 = 9.0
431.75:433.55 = 13.2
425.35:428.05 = 9.3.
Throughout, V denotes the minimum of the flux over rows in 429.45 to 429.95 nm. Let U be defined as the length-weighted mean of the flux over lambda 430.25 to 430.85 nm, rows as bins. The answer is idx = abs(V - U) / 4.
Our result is 0.2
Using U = 8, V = 7.83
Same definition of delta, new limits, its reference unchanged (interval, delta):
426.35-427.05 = 426.40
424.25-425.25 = 424.50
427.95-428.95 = 428.50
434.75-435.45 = 434.90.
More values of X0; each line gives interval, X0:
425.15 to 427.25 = 4.0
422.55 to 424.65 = 2.0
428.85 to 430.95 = 2.0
